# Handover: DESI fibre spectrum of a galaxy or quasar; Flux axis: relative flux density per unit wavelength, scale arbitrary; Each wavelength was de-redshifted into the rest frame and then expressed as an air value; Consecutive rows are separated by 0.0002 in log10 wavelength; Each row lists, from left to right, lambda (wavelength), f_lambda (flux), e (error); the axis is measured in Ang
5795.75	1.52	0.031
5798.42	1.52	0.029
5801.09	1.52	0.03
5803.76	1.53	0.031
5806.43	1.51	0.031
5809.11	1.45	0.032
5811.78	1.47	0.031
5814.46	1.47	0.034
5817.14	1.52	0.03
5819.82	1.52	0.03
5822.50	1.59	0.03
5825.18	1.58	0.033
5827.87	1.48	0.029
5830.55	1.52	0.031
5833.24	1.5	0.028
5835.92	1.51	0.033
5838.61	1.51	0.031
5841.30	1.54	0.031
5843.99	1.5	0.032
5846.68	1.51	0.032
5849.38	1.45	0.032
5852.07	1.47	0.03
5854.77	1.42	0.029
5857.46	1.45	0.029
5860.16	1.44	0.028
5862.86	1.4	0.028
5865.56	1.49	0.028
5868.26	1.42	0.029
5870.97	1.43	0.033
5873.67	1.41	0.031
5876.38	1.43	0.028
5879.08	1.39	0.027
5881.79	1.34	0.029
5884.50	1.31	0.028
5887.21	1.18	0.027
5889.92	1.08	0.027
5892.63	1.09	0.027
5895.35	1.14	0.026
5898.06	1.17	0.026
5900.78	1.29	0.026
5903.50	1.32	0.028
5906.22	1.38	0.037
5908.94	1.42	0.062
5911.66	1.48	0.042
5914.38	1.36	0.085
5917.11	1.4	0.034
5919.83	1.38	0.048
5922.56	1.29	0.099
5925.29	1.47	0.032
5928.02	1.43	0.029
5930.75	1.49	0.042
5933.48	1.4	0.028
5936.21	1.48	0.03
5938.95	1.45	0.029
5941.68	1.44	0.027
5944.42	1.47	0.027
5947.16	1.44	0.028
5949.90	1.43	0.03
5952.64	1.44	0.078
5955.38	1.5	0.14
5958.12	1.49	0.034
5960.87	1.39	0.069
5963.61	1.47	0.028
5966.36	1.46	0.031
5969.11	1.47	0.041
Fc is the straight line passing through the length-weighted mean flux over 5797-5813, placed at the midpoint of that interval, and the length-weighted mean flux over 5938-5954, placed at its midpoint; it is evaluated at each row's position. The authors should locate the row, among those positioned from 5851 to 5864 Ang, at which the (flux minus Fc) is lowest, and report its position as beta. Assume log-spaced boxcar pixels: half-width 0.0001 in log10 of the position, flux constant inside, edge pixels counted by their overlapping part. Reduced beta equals 5862.86 Ang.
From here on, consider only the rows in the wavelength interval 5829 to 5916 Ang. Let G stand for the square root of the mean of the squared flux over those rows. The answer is 1.39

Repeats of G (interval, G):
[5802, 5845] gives 1.51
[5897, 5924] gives 1.35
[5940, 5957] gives 1.45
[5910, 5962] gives 1.43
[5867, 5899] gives 1.29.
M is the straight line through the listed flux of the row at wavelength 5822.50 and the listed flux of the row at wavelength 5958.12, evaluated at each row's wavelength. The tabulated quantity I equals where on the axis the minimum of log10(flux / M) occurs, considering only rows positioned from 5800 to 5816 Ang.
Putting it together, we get 5809.11 Ang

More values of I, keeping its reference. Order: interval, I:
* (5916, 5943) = 5922.56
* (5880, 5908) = 5889.92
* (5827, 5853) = 5849.38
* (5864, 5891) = 5889.92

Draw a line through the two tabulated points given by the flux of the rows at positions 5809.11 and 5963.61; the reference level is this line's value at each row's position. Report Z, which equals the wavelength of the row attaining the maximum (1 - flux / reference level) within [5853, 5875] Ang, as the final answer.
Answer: 5862.86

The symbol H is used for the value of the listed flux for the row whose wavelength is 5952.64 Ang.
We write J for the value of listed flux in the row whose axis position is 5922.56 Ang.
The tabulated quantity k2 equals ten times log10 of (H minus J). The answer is -8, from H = 1.44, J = 1.29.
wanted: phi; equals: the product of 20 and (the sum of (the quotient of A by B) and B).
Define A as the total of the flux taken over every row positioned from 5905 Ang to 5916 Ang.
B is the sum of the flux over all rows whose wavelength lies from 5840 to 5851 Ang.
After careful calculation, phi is 139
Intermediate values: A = 5.64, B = 6.00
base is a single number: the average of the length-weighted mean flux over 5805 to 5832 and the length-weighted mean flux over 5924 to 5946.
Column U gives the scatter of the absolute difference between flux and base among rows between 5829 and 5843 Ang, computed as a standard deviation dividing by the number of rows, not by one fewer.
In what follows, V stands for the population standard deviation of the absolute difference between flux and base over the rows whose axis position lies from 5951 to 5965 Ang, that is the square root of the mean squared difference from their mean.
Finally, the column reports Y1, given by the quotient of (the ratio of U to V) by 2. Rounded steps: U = 0.014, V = 0.031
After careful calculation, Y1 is 0.2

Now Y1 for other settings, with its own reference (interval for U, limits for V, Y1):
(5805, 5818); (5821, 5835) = 0.1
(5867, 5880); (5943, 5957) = 0.5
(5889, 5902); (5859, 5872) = 1.5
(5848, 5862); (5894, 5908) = 0.1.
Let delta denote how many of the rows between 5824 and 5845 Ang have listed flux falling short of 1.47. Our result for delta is 0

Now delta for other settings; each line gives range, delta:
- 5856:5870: 4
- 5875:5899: 9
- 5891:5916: 8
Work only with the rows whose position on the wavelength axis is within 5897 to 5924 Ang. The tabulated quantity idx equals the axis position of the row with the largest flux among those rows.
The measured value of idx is 5911.66 Ang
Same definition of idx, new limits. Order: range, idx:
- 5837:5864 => 5841.30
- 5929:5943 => 5930.75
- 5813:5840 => 5822.50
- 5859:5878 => 5865.56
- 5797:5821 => 5803.76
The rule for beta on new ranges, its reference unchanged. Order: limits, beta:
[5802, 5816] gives 5809.11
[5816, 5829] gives 5827.87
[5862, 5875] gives 5862.86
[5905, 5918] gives 5914.38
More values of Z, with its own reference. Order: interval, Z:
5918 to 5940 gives 5922.56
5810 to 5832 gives 5814.46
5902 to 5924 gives 5922.56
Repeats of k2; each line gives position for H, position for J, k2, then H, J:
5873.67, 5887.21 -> -6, 1.41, 1.18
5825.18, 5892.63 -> -3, 1.58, 1.09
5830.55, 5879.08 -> -9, 1.52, 1.39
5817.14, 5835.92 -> -20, 1.52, 1.51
